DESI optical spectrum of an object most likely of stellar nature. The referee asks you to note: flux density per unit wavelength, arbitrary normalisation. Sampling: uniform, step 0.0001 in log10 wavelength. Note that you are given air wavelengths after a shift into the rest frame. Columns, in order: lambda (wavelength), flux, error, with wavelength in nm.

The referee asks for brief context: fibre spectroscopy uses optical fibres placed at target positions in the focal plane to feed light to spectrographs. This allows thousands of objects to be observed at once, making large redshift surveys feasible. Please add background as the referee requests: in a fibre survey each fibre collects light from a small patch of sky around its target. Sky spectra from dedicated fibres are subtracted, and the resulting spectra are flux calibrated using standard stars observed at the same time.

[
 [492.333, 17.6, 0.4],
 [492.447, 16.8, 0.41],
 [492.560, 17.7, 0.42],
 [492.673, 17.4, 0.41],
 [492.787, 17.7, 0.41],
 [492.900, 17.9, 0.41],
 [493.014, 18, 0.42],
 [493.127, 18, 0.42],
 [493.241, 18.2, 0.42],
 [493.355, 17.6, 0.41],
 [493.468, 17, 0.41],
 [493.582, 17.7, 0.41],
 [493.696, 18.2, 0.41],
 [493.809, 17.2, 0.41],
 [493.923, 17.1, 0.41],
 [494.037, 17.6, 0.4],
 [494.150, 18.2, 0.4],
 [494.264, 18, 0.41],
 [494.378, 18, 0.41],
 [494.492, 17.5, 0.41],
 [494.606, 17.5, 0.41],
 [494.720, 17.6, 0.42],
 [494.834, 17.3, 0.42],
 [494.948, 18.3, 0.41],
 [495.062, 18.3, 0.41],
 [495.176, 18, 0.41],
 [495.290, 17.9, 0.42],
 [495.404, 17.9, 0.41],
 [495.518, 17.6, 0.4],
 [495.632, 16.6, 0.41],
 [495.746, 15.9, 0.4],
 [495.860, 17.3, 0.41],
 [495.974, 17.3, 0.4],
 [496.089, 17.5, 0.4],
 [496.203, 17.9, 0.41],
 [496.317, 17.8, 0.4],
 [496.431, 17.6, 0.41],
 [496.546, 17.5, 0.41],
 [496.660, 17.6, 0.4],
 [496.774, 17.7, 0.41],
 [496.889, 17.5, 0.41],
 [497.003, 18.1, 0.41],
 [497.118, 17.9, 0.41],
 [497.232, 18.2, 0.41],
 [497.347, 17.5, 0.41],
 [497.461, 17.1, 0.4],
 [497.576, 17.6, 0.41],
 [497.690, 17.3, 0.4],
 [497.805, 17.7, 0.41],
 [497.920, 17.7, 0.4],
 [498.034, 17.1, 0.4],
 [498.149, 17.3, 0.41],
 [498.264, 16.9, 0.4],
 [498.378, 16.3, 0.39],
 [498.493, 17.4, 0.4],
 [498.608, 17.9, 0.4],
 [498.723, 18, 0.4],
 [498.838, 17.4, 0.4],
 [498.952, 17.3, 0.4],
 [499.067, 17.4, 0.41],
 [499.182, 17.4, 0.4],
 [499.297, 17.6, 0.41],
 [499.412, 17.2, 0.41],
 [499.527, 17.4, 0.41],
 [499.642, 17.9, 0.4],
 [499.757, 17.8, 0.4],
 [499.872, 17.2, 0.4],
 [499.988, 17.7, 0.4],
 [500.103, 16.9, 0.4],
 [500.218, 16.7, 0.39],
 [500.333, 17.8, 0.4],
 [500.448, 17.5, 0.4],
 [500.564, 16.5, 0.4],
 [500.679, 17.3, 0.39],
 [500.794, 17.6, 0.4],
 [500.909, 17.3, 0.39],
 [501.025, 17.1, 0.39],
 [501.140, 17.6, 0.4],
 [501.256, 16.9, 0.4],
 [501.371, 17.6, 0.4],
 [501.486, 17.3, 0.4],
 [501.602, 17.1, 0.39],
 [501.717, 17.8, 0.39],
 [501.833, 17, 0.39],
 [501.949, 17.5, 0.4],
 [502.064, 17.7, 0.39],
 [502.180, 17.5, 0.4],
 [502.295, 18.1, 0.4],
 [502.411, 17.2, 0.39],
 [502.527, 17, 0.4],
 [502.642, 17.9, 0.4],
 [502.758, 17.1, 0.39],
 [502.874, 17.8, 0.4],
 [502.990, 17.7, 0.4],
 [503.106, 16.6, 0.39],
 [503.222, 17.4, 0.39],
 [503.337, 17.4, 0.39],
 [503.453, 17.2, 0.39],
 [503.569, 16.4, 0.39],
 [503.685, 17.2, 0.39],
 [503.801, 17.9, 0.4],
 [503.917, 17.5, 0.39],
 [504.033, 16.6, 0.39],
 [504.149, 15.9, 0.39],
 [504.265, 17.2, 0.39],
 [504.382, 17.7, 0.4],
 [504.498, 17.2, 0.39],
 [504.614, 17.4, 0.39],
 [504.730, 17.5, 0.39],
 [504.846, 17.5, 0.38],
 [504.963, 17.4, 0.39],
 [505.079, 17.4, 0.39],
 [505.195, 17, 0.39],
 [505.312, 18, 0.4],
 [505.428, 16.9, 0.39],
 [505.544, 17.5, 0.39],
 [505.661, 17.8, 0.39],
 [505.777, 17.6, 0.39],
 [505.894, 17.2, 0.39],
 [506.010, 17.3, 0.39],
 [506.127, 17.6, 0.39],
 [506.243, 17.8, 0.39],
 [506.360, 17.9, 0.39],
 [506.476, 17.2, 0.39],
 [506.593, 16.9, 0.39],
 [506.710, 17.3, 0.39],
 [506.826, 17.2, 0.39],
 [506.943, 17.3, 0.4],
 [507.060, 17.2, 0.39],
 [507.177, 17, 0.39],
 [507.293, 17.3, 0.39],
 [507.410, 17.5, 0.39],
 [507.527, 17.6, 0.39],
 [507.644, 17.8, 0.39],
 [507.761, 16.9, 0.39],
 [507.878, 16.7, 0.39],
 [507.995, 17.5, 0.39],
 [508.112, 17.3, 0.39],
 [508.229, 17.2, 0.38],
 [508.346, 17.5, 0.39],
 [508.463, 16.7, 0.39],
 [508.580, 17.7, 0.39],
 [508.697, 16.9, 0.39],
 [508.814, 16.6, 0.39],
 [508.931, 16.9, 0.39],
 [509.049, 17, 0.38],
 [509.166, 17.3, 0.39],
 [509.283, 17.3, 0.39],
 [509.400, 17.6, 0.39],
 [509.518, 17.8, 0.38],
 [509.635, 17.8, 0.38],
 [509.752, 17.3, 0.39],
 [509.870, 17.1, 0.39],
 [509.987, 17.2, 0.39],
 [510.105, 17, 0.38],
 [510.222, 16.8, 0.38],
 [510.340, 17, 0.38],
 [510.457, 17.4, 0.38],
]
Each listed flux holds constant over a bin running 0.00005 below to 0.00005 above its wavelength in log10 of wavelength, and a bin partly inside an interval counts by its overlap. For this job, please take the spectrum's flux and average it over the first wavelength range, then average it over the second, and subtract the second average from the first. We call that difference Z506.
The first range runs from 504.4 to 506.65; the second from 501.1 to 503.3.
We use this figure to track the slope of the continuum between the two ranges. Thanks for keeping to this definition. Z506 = 0.02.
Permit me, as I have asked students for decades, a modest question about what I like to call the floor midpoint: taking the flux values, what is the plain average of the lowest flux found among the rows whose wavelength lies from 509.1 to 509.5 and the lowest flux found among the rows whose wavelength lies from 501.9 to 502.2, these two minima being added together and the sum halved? 17.4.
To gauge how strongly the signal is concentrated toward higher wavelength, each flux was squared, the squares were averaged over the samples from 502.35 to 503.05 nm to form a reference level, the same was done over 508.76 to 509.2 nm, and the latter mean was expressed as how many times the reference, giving 0.94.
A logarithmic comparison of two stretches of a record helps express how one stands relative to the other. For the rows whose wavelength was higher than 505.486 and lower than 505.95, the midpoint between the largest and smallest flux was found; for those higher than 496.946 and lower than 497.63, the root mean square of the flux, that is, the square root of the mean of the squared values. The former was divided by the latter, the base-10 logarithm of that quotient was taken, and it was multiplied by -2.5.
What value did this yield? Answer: 0.015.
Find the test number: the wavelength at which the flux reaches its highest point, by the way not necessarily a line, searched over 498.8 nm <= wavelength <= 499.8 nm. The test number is 499.642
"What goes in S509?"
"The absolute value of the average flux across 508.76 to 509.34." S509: 17.0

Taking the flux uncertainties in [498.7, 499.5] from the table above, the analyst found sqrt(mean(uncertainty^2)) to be 0.404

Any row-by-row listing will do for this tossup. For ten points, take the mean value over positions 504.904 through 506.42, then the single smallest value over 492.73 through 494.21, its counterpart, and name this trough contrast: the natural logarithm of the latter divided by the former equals -0.029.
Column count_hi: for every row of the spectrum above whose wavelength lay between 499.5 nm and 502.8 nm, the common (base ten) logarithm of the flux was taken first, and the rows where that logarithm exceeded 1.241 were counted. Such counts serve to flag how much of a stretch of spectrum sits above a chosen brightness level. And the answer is 14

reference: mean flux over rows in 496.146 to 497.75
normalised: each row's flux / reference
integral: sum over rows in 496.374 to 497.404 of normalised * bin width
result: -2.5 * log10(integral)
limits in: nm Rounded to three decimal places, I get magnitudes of -0.036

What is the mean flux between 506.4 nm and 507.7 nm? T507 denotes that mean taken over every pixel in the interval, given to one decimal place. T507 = 17.3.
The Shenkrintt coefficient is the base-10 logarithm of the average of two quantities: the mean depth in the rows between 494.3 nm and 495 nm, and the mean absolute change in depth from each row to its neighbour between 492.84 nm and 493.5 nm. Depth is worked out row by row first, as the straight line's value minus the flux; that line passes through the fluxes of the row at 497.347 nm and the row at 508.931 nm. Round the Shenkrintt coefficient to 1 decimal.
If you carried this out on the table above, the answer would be -0.9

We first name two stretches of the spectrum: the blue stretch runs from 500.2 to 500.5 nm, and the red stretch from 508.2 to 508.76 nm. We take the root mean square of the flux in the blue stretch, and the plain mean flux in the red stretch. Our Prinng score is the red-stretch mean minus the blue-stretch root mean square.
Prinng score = -0.1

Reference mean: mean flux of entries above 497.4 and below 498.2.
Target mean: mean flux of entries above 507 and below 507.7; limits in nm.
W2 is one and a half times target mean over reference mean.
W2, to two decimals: 1.50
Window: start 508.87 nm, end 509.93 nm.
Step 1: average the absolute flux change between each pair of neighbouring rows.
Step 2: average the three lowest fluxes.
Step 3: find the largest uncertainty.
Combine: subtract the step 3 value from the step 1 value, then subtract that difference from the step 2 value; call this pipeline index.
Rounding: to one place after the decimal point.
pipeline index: 17.2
